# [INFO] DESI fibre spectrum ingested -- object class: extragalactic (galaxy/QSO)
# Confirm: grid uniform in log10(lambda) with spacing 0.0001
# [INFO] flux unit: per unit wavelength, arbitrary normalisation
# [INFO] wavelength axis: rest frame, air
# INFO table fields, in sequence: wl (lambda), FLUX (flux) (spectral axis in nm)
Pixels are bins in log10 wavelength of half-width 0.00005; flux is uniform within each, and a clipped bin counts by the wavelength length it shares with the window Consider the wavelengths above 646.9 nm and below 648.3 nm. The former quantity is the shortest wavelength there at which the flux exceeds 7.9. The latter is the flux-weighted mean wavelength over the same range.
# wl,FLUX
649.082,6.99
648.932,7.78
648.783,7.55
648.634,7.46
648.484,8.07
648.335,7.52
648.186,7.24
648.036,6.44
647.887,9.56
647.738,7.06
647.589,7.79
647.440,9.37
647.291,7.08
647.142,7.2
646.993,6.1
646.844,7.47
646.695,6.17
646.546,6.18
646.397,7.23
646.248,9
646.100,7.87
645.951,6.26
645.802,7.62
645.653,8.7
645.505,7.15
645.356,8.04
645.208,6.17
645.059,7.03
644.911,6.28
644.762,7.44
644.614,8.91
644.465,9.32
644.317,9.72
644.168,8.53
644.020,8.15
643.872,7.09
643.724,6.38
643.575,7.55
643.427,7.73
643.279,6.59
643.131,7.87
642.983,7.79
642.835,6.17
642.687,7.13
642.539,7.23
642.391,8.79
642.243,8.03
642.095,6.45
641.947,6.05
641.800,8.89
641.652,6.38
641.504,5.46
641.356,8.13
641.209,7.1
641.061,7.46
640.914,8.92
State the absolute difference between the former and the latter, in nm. 0.16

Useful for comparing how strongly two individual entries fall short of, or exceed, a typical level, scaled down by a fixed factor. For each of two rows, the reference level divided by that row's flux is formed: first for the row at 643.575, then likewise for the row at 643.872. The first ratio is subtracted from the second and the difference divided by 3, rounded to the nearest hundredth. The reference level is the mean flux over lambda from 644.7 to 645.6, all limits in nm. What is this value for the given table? 0.02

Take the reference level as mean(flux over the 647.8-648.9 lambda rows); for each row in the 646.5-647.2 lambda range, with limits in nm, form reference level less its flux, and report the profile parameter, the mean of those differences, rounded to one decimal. 1.1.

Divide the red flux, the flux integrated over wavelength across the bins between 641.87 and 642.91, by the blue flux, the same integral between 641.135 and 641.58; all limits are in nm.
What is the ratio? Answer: 2.4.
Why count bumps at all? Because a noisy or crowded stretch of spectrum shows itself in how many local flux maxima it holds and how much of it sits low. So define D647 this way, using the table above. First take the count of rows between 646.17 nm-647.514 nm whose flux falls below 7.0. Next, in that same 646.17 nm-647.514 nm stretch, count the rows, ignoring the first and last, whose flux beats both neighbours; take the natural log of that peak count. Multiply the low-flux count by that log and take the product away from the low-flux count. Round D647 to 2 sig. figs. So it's 0.92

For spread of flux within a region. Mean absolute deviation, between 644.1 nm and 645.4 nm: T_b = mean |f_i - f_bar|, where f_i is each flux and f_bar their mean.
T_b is 1.1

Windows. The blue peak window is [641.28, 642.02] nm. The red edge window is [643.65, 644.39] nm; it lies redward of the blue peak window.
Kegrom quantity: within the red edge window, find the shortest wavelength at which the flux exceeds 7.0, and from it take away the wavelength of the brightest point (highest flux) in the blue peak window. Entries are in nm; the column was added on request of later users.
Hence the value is 2.07 nm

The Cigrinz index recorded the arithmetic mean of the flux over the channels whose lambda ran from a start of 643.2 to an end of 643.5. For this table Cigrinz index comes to 7.2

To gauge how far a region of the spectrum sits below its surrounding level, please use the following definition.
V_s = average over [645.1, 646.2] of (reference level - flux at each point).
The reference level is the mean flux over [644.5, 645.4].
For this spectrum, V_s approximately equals -0.1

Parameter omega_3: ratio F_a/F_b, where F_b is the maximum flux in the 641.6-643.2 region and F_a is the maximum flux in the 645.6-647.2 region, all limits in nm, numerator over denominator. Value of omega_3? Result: 1.01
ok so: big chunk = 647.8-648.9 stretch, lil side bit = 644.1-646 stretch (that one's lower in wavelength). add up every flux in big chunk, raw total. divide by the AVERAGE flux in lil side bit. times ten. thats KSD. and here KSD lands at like 69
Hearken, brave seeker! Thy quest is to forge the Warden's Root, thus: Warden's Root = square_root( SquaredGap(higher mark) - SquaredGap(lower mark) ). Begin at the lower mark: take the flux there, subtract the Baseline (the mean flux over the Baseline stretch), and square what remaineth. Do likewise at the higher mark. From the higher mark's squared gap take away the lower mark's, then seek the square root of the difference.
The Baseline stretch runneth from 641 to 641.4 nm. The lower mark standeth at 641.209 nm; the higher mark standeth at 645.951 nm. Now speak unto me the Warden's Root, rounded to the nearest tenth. 1.2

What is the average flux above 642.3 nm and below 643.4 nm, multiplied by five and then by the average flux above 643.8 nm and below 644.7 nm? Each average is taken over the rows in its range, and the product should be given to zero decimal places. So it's 318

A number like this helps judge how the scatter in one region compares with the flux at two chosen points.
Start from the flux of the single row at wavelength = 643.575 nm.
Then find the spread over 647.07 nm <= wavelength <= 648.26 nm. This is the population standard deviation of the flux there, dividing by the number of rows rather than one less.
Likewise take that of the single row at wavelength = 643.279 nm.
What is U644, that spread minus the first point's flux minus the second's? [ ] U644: -13.07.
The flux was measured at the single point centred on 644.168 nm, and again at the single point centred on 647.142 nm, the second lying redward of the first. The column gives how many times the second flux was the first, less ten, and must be -9.16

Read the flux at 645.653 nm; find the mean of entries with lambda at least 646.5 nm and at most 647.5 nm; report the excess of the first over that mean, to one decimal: 1.6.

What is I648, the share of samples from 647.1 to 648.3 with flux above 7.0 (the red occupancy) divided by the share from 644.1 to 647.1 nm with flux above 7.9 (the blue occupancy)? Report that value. 2.5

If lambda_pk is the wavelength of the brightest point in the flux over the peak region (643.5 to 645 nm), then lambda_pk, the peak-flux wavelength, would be 644.317 nm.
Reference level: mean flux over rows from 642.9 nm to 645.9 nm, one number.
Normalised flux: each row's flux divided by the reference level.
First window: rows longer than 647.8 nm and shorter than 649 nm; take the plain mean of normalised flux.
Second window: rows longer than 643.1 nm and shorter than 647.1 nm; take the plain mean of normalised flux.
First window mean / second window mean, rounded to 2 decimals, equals 1.03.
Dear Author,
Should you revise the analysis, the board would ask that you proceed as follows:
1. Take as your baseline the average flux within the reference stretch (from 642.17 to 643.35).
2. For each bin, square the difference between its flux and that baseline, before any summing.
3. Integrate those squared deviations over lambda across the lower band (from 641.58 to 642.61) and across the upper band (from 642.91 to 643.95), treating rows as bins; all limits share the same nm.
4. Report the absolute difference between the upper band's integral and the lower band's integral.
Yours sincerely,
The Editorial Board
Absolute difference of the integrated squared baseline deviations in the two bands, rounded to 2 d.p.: 0.88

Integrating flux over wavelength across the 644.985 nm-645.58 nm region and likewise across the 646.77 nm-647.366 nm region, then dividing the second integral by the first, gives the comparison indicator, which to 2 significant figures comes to 0.98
